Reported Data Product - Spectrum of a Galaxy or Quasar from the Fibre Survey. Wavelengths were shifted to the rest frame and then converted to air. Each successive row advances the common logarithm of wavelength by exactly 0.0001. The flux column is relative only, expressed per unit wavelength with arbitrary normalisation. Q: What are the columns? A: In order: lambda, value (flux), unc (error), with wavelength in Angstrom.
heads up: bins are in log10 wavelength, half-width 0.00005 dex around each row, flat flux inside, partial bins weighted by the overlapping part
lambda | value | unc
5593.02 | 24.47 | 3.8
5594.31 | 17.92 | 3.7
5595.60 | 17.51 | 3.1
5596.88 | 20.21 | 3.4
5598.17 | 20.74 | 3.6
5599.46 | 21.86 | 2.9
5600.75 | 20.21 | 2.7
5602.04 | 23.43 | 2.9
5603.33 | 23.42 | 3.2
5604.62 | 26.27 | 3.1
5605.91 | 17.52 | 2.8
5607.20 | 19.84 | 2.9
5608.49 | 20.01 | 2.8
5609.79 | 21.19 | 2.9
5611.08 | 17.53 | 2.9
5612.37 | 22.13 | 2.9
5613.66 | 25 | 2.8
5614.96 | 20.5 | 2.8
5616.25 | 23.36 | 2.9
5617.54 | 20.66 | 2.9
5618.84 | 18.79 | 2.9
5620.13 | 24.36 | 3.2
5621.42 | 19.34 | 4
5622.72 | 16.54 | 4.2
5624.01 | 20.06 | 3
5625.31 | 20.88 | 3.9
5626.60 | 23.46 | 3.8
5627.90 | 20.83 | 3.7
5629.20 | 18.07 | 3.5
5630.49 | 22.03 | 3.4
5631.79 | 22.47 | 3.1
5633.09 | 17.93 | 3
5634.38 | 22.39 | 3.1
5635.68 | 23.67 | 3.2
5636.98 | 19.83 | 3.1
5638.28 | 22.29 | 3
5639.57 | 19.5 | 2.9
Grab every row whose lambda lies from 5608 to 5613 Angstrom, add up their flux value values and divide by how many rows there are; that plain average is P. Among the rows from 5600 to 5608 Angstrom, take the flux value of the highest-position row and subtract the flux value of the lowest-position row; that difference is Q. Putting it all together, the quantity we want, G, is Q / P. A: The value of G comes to -0.02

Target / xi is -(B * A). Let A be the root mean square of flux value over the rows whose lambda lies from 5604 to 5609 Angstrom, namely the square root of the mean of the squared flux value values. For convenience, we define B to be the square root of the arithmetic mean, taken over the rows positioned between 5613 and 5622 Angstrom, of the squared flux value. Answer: -462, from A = 21.2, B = 21.8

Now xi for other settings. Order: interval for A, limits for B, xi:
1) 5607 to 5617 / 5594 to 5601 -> -422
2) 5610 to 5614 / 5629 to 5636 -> -462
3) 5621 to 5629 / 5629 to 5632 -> -425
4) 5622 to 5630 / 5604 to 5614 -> -430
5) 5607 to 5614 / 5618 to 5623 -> -421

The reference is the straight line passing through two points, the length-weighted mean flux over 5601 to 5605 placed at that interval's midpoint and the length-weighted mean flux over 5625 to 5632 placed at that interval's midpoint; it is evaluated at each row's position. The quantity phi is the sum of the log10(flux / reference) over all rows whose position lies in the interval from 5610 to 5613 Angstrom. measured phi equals -0.13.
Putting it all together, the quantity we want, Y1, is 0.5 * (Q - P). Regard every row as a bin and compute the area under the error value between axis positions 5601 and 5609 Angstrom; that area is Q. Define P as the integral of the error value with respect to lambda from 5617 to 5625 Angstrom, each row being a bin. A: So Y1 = -1.8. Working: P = 27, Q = 23.5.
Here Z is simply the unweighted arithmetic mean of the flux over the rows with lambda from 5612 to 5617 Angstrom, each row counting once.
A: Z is 22.7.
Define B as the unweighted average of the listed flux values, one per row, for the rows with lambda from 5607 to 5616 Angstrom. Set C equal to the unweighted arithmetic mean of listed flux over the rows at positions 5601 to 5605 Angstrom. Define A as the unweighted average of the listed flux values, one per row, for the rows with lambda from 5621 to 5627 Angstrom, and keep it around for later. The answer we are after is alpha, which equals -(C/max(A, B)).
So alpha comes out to -1.17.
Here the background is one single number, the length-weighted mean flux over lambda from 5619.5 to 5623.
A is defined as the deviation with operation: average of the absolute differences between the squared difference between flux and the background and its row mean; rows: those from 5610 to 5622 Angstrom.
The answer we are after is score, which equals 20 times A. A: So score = 118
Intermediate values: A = 6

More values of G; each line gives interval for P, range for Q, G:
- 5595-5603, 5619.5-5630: -0.30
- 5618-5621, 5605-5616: 0.14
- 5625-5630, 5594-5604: 0.26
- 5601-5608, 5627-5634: -0.13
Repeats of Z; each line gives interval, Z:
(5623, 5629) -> 21.3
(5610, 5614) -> 21.6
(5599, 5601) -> 21.0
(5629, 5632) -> 20.9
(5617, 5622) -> 20.8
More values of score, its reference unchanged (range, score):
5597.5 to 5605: 167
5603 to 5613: 140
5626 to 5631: 60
